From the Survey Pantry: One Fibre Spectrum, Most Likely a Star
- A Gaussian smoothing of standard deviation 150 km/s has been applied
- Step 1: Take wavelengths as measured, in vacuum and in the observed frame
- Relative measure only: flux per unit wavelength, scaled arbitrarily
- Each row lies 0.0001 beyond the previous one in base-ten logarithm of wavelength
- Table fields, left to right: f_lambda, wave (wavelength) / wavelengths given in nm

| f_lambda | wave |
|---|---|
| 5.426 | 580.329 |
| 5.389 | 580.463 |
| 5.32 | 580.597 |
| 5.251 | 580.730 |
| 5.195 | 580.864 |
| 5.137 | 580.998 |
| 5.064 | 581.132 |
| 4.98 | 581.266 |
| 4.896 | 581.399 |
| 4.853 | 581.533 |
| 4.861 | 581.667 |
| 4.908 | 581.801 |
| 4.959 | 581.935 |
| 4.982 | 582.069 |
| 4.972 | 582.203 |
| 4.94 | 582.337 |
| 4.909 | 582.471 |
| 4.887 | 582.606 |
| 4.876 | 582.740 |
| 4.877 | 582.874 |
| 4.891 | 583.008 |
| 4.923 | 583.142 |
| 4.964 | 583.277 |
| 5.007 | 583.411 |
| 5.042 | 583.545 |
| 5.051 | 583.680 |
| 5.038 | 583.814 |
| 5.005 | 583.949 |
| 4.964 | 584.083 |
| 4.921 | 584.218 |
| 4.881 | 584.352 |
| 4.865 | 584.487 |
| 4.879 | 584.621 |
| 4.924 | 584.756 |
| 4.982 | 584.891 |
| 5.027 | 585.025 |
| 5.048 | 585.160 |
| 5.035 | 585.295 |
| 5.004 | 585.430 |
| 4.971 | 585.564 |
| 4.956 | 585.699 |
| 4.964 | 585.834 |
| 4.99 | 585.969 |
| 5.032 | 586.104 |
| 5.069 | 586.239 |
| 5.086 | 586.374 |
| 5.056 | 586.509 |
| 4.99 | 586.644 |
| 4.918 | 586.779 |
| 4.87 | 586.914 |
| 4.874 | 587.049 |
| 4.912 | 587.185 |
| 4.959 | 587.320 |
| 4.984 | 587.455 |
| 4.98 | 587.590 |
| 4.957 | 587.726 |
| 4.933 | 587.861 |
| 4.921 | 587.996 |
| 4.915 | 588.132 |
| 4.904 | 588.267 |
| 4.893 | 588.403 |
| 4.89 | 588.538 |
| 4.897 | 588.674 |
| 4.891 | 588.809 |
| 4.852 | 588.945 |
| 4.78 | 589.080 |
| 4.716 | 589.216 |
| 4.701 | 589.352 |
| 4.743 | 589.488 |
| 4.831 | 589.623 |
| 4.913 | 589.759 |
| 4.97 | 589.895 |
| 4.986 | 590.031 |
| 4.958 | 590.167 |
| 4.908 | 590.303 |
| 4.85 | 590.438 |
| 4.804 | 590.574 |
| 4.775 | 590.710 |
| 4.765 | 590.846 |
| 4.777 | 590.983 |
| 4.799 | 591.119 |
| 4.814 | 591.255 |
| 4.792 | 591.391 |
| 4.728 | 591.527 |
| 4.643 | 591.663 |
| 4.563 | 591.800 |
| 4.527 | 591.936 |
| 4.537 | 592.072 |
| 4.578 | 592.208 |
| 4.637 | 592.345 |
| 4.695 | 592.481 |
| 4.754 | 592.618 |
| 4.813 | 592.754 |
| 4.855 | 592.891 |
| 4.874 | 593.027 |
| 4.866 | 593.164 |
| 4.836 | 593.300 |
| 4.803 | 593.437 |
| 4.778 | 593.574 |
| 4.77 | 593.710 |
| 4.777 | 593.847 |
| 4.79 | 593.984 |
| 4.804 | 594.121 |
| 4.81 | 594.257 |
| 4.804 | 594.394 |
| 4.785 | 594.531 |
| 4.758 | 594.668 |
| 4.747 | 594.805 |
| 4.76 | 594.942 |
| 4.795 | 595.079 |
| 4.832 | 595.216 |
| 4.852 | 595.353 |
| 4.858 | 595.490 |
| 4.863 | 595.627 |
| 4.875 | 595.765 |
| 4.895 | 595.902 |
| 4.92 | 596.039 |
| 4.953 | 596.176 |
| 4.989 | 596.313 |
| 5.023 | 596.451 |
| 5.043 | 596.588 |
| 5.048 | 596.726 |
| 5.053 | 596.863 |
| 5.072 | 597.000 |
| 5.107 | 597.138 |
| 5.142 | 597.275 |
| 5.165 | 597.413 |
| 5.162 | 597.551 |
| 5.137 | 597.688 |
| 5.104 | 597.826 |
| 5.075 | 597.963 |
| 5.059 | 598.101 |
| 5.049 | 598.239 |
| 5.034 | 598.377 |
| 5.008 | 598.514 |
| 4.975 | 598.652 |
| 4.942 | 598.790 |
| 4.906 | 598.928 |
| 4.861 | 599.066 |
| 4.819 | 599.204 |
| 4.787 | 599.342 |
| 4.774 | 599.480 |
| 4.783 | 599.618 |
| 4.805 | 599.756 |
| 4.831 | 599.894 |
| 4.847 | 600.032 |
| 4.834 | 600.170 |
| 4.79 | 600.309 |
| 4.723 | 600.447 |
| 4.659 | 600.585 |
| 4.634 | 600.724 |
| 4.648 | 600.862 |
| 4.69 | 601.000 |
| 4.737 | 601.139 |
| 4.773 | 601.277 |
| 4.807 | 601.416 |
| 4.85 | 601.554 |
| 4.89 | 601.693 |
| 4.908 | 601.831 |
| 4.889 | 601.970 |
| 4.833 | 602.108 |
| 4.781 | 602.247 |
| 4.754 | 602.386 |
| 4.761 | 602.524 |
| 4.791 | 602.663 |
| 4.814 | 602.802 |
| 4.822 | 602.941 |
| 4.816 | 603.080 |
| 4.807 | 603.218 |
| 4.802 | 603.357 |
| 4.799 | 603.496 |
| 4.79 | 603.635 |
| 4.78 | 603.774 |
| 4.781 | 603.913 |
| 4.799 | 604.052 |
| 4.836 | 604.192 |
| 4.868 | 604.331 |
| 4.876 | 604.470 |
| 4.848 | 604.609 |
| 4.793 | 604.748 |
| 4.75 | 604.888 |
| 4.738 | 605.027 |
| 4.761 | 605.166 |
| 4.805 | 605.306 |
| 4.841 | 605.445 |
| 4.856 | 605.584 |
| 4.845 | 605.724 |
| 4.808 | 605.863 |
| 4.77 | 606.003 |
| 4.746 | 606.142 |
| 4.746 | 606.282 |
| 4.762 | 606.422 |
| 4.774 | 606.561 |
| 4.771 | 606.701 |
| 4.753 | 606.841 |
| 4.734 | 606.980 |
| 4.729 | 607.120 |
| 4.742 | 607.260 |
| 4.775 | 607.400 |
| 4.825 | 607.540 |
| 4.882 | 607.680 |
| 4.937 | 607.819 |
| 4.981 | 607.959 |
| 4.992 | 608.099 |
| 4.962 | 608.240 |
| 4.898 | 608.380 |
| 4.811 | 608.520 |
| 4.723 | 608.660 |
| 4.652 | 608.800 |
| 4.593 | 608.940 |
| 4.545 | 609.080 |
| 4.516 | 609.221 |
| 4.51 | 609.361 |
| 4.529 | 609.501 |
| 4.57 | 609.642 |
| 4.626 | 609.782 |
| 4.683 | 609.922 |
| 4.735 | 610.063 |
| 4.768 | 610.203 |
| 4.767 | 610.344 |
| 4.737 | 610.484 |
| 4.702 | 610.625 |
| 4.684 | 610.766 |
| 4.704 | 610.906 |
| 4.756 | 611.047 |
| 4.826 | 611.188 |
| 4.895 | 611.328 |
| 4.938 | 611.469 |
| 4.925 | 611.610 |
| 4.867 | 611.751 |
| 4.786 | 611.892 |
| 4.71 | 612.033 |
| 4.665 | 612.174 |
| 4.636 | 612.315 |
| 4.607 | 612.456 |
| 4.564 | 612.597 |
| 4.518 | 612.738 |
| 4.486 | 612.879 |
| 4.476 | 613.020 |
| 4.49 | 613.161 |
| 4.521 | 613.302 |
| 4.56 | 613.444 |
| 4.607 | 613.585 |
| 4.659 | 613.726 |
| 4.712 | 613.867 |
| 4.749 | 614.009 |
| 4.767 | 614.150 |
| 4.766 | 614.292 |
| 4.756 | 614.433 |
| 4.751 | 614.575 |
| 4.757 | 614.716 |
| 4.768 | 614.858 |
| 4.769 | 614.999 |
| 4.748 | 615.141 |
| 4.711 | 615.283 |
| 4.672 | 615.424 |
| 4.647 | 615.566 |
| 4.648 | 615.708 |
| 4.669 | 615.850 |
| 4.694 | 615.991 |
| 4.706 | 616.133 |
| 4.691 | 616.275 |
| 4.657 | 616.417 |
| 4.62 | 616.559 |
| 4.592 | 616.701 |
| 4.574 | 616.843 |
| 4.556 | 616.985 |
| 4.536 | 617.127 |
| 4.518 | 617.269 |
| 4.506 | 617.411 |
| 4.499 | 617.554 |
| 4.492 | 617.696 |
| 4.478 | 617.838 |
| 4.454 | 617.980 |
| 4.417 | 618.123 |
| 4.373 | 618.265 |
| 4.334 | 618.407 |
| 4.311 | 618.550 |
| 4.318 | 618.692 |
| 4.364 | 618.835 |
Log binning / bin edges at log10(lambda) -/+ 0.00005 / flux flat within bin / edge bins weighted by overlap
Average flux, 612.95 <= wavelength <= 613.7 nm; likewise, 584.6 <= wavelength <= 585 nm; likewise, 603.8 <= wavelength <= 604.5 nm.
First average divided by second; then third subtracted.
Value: -3.9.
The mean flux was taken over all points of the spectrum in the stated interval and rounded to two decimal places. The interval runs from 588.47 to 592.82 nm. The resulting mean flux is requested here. 4.78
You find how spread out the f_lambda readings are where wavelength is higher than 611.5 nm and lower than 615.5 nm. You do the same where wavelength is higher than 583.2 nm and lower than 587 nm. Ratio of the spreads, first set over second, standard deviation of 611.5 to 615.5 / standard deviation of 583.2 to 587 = 1.9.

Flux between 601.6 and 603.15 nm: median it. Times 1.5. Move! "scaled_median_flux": 7.22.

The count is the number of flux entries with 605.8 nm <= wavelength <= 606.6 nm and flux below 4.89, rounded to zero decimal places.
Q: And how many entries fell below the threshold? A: 6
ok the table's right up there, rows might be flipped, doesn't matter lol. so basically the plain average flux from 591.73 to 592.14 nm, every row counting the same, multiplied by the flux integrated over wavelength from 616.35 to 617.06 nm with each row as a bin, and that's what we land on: 15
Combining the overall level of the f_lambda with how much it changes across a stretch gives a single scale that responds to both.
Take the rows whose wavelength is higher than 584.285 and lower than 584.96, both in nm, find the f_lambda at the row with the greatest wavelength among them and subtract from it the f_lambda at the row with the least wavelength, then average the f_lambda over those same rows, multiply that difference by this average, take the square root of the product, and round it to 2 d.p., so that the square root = 0.70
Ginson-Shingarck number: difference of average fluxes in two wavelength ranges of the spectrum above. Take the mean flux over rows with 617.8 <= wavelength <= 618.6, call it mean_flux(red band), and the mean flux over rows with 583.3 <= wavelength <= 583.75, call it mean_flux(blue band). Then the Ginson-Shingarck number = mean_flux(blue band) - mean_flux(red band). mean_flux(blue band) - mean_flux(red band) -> 0.64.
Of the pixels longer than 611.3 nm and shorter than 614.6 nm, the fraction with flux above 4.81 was 0.17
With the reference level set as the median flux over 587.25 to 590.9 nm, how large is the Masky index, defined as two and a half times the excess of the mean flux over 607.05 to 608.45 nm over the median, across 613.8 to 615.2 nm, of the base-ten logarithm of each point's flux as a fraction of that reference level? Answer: 12.2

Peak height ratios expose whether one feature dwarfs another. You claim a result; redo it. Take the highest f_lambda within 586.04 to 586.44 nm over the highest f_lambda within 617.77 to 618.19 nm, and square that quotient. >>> 1.29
